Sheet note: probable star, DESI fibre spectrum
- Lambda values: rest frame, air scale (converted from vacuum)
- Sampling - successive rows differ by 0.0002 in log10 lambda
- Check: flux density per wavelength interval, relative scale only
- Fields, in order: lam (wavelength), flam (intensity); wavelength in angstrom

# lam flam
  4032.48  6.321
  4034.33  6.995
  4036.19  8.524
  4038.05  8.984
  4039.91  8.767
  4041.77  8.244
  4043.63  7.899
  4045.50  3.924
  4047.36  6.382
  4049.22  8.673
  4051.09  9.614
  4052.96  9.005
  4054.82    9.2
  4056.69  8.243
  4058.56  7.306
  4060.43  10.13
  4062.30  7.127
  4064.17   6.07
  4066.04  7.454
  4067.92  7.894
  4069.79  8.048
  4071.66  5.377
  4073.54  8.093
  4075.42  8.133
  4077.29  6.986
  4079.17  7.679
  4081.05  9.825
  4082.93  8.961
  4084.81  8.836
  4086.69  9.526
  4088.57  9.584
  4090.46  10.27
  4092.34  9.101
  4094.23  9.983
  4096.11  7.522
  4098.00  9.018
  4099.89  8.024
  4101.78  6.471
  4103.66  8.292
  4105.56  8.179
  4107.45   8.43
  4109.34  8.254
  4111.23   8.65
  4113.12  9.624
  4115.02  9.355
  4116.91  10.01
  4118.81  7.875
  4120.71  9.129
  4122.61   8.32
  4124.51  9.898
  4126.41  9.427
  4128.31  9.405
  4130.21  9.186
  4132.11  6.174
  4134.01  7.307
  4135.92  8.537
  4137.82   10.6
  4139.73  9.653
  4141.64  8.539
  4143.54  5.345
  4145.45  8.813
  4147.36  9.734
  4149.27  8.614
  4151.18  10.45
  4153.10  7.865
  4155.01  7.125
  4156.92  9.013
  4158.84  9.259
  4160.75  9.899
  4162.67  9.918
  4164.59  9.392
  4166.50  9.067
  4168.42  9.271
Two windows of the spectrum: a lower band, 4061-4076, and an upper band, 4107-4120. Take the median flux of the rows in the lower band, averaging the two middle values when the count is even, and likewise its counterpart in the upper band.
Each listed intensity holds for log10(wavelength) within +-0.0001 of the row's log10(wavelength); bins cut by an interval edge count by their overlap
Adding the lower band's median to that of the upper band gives 16.3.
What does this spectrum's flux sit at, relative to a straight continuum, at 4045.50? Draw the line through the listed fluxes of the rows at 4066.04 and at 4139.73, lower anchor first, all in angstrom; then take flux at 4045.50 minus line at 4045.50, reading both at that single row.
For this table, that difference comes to -2.9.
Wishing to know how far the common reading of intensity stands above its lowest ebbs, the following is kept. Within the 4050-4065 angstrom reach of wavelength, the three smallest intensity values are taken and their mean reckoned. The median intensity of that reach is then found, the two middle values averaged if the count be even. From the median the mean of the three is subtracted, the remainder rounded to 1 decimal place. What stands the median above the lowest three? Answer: 1.8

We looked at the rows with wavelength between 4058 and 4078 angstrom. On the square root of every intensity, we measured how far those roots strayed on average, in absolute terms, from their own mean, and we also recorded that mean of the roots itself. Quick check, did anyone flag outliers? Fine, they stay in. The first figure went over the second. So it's 0.058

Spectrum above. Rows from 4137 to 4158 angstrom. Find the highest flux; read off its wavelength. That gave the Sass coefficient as 4137.82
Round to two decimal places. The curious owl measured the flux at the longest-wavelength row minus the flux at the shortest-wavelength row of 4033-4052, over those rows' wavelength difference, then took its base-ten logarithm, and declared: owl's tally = -0.81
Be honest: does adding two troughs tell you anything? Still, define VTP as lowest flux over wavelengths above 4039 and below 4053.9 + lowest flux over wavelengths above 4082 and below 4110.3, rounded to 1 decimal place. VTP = 10.4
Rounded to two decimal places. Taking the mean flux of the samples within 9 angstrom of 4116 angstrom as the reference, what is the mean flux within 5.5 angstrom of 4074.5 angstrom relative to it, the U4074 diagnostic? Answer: 0.82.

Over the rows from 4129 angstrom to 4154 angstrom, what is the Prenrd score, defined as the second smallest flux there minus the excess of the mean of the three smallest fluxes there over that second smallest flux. 6.1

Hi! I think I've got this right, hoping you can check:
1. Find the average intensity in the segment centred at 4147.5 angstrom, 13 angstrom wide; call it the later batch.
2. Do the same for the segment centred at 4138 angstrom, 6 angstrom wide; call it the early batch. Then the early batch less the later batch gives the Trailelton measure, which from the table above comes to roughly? 1.1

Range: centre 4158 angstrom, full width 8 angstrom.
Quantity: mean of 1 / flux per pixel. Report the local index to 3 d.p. 0.115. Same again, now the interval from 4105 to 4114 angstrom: 0.116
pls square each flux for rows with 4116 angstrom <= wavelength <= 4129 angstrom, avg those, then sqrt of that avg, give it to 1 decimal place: 9.2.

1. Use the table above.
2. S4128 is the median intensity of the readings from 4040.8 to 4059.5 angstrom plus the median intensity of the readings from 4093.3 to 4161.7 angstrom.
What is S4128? 17.0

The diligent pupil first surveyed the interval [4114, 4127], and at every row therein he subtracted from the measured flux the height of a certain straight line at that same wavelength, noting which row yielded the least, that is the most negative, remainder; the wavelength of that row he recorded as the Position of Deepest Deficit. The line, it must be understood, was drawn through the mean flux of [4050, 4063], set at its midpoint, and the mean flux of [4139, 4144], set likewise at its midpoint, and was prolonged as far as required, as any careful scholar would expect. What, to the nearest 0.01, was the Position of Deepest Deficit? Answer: 4118.81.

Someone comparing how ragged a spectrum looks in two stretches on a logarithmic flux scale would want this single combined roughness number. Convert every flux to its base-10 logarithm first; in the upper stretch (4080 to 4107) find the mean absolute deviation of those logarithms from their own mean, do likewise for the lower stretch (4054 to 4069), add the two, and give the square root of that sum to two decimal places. 0.30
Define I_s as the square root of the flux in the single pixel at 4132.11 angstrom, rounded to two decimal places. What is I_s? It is 2.48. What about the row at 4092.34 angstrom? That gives 3.02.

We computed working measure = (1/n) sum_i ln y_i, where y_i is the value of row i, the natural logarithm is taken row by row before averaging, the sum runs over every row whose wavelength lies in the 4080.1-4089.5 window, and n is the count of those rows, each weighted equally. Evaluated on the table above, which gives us 2.23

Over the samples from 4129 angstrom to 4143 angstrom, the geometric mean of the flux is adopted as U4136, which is 8.5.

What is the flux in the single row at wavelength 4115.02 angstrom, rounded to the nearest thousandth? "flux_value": 9.355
